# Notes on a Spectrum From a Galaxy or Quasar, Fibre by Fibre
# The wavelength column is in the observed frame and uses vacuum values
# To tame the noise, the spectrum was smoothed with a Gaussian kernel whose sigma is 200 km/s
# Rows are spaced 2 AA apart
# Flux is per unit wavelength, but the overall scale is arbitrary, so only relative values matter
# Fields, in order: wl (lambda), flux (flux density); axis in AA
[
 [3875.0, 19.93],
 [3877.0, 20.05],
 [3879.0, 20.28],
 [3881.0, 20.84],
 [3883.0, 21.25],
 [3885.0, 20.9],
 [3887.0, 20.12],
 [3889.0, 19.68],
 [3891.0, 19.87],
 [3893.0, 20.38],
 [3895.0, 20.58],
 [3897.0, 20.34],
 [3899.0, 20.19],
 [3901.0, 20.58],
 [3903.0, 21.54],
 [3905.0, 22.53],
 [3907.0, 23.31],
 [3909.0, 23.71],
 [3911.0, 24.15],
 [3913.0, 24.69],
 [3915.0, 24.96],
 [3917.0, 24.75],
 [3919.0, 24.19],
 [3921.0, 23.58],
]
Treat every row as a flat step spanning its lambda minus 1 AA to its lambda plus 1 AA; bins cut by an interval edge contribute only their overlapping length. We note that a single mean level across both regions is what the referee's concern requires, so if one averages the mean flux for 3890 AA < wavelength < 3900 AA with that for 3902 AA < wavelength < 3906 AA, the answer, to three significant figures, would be 21.2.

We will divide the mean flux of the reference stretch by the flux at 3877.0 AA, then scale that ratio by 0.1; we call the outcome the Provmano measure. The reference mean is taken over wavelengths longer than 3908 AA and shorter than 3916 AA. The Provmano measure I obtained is 0.122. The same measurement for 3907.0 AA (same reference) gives 0.105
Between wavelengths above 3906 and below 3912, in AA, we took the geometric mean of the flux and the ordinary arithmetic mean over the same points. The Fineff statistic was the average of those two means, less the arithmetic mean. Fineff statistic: -0.0012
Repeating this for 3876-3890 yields -0.0033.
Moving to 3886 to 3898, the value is -0.0012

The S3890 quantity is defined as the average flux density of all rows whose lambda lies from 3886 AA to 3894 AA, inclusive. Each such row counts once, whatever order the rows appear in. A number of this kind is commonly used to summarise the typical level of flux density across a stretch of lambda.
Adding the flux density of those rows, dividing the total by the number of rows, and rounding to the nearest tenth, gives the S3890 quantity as 20.0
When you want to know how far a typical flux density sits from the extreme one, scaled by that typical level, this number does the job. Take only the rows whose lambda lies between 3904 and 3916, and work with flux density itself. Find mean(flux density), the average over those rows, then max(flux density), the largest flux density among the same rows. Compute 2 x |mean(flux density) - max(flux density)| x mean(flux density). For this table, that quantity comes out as 51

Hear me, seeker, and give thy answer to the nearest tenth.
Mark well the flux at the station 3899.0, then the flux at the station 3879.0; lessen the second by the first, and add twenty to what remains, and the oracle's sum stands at 20.1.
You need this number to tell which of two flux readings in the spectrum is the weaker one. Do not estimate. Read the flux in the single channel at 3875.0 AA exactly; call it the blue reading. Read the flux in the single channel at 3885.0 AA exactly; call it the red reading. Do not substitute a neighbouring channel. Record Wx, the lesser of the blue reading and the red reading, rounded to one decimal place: 19.9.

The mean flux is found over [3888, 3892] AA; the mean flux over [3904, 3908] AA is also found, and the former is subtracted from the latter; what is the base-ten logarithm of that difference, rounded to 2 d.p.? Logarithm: 0.50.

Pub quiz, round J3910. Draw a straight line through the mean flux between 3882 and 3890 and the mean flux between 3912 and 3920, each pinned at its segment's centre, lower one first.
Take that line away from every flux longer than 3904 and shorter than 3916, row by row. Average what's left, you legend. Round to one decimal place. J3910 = 0.1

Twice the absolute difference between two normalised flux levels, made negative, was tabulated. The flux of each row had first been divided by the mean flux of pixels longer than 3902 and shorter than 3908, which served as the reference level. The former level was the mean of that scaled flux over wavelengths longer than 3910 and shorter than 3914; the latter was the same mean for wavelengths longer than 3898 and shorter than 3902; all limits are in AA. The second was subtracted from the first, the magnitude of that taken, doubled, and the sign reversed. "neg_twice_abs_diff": -0.36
